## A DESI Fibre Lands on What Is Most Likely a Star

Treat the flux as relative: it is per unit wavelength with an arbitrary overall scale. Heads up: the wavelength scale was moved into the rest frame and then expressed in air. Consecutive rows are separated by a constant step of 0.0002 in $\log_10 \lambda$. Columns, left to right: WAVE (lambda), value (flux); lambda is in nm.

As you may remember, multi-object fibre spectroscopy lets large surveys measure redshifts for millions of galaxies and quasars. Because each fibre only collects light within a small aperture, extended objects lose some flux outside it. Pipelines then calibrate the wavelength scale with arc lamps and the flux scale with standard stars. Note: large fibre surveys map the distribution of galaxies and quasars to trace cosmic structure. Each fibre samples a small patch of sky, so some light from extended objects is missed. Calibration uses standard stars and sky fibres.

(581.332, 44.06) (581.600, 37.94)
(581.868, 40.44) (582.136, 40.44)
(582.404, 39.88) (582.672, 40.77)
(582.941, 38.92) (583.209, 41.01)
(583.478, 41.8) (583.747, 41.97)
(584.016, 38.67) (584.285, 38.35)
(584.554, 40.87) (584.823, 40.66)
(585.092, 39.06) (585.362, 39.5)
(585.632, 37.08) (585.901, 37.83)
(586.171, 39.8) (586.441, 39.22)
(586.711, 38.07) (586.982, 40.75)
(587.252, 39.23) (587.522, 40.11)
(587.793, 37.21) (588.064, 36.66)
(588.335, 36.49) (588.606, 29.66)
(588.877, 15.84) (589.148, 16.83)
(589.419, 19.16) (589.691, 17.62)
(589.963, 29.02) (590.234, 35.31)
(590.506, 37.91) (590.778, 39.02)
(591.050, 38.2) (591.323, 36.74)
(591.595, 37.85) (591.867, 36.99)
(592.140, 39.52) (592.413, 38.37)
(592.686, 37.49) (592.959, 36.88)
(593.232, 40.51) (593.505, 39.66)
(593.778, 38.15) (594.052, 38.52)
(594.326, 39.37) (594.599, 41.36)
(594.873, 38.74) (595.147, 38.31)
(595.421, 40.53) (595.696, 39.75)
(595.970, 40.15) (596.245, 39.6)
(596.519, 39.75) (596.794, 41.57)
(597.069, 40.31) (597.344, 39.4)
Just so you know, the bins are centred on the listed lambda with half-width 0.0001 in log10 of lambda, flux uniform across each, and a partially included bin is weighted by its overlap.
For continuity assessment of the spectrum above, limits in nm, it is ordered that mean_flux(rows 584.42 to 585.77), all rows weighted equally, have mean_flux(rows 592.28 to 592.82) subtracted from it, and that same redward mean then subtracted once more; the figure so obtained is -36.4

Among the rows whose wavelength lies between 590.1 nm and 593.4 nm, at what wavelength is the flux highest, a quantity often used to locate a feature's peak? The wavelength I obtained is 593.232 nm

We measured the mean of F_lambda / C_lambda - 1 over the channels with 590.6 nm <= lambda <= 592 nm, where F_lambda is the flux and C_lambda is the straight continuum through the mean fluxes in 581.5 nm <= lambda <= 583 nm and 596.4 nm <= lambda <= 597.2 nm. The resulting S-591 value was -0.062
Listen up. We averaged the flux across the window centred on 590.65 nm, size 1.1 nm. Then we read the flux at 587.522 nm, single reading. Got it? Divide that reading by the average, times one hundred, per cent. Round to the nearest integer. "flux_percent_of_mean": 107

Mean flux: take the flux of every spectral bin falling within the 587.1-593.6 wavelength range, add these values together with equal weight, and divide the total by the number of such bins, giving 33.8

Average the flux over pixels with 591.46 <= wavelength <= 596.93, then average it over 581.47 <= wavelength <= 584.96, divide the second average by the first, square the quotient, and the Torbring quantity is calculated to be 1.05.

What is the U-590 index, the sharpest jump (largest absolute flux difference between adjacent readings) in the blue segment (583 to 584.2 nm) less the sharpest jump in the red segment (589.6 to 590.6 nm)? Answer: -8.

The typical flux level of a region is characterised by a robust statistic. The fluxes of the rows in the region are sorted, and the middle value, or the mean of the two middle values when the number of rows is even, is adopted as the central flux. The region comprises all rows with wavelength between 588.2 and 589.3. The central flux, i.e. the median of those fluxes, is 23.2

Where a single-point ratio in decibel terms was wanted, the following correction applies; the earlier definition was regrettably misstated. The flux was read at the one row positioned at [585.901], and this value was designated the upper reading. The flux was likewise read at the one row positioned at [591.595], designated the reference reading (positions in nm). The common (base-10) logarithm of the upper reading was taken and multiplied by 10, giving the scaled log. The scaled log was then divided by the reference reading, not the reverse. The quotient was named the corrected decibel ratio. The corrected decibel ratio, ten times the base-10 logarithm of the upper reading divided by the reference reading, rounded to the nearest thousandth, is 0.417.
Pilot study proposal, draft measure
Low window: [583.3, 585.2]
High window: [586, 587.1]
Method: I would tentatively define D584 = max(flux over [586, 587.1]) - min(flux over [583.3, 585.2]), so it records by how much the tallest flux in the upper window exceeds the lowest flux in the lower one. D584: 2.4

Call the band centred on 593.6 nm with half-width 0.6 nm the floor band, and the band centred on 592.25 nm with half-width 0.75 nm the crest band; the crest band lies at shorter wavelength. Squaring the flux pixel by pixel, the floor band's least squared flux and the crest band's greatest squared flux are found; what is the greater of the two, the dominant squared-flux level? 1562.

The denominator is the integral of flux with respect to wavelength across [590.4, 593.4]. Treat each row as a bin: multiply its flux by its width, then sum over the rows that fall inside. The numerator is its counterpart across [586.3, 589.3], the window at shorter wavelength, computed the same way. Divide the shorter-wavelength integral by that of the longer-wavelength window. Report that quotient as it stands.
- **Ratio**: 0.88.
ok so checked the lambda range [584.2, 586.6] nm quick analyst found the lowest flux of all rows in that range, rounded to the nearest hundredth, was 37.08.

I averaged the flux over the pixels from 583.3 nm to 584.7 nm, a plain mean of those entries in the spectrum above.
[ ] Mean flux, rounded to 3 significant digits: 40.3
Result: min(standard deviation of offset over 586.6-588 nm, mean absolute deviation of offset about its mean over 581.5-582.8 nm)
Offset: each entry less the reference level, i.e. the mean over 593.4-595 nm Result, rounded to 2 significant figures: 0.79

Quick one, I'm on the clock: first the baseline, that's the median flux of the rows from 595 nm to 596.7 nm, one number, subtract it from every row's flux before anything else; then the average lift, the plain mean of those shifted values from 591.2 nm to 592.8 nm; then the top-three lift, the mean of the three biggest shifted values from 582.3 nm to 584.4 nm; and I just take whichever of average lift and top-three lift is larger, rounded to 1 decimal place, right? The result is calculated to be 1.8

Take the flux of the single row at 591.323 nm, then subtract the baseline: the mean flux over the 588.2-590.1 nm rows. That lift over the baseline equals 13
